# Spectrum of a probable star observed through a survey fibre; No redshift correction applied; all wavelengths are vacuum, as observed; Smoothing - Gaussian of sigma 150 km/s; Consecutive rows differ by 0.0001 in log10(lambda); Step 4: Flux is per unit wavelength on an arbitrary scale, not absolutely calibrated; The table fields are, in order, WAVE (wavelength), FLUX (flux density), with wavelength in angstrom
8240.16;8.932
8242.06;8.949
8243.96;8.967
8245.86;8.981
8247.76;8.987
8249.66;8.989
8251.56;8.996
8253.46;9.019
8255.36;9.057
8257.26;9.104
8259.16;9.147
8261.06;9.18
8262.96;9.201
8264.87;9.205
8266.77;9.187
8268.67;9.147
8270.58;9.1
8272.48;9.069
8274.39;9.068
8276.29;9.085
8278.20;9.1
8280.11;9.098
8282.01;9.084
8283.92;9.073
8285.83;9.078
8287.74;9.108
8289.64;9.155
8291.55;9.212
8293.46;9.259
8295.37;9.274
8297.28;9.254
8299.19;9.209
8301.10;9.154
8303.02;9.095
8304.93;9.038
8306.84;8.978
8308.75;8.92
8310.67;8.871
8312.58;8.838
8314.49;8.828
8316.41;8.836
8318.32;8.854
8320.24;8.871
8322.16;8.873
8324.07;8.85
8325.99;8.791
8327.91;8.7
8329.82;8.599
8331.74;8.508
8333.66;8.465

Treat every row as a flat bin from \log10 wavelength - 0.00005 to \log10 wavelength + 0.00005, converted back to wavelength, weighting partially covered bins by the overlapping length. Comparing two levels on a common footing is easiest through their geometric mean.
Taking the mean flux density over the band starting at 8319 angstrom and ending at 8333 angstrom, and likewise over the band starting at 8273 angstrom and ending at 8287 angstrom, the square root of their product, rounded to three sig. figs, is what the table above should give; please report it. 8.91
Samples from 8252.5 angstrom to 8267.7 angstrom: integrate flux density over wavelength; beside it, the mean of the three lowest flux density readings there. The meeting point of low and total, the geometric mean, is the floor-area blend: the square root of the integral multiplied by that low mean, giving 35.5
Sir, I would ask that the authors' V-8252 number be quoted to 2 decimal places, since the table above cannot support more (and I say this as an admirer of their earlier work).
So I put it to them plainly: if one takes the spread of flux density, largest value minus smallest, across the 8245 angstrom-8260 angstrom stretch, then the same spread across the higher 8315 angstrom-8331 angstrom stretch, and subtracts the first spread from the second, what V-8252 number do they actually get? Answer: 0.11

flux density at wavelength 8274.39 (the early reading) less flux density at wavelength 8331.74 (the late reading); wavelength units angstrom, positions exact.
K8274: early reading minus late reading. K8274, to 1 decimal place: 0.6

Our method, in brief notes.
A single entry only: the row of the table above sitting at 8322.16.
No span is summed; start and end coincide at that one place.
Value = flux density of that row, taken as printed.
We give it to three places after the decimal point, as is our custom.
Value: 8.873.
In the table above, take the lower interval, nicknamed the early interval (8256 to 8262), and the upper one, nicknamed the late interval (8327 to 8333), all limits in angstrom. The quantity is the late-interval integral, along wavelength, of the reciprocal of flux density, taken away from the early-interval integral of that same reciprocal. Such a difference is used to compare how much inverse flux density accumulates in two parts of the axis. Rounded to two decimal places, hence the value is -0.04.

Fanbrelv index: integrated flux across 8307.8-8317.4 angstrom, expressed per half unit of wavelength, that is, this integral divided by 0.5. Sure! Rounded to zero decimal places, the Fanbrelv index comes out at 170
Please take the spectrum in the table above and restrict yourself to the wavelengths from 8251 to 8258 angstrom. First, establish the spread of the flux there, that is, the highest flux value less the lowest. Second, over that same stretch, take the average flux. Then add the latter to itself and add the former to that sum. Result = 18.20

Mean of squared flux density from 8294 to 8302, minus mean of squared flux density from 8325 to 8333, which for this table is 10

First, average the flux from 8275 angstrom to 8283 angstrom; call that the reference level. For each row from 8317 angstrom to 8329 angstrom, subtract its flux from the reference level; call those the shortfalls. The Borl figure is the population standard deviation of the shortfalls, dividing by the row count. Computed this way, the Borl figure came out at 0.061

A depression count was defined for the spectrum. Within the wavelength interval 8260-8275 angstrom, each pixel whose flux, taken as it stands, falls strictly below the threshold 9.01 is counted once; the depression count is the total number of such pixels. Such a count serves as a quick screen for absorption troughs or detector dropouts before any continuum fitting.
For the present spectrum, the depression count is 0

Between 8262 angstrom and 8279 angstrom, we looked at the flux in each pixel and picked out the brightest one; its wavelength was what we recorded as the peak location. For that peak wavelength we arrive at 8264.87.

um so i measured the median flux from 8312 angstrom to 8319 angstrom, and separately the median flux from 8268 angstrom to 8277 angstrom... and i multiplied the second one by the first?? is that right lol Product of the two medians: 80.3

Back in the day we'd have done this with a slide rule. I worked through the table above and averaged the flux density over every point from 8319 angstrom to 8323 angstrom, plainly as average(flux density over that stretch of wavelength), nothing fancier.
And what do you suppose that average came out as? 8.9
